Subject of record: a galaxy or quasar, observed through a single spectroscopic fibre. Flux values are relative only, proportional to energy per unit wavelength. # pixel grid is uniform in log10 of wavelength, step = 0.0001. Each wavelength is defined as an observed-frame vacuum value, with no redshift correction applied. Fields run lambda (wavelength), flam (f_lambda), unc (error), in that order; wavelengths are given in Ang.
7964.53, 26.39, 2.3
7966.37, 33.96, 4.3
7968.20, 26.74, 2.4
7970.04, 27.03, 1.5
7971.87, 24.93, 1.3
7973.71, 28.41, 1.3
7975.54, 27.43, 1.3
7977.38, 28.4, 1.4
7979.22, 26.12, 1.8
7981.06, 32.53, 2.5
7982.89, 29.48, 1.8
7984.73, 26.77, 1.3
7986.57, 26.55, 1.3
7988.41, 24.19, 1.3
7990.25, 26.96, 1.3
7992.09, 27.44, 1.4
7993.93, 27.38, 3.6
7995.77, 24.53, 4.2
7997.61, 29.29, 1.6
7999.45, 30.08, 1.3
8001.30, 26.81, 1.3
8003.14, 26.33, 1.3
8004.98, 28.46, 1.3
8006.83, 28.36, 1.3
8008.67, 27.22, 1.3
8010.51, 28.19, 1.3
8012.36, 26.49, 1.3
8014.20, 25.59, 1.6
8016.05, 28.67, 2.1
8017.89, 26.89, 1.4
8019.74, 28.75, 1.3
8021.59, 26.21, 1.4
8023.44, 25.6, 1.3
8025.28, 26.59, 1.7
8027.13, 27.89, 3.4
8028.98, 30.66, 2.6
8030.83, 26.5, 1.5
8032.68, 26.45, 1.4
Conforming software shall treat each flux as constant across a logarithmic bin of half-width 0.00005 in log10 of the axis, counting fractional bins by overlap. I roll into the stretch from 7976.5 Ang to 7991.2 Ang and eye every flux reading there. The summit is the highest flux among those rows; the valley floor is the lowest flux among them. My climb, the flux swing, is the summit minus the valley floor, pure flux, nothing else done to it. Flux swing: 8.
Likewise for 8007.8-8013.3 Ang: 2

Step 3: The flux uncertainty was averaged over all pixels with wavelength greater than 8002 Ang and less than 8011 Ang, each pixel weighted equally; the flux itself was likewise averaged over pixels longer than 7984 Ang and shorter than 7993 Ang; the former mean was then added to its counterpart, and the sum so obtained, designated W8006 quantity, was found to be 27.7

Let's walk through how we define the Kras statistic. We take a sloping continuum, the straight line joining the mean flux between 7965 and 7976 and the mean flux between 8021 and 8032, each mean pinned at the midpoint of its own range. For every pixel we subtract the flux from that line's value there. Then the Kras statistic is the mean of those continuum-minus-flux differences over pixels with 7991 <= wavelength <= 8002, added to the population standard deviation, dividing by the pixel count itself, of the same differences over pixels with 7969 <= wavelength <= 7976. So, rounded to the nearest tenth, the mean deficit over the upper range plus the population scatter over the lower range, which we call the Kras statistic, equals 1.4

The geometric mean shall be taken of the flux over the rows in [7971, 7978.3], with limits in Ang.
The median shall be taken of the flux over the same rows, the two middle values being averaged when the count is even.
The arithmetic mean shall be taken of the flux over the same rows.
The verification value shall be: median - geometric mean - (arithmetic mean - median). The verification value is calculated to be 1.3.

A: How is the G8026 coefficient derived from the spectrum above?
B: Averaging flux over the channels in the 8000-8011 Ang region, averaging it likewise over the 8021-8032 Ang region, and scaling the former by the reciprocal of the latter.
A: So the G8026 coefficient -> 1.01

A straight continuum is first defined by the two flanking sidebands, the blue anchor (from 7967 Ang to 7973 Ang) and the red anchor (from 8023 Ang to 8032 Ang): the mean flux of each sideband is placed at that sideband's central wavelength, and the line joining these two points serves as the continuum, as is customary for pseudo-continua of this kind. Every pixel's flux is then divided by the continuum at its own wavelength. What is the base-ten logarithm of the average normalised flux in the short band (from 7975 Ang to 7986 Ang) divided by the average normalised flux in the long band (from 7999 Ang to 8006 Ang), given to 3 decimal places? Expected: 0.016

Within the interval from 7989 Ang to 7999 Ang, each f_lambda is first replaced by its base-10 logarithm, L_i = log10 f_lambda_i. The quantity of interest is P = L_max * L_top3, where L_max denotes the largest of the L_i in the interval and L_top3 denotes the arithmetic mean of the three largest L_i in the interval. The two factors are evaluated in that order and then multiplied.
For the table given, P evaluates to 2.12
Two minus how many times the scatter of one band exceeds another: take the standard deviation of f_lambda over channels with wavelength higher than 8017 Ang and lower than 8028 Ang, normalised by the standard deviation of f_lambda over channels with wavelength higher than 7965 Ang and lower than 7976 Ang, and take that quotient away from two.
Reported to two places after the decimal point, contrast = 1.63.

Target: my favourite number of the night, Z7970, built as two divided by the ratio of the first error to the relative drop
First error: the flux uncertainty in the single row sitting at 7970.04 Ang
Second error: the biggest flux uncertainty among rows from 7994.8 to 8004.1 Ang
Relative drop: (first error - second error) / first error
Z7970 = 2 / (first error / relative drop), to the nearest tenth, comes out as -2.4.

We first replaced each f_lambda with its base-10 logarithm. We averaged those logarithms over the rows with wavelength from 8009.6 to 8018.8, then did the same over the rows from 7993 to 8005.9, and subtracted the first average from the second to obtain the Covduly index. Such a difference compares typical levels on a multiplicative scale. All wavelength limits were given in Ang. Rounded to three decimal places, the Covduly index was 0.006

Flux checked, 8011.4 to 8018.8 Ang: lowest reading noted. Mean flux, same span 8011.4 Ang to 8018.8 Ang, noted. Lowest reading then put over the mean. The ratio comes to 0.95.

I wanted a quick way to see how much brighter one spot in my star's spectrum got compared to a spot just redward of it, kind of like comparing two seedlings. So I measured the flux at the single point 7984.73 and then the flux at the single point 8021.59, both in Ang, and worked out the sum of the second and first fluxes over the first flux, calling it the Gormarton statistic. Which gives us 1.98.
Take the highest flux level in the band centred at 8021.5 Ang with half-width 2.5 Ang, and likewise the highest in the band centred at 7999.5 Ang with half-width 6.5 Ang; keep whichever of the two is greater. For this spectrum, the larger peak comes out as 30.1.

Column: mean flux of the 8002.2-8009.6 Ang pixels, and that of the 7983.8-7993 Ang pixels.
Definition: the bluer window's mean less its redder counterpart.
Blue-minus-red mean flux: -1.2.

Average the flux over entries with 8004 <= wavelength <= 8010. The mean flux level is 28.0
